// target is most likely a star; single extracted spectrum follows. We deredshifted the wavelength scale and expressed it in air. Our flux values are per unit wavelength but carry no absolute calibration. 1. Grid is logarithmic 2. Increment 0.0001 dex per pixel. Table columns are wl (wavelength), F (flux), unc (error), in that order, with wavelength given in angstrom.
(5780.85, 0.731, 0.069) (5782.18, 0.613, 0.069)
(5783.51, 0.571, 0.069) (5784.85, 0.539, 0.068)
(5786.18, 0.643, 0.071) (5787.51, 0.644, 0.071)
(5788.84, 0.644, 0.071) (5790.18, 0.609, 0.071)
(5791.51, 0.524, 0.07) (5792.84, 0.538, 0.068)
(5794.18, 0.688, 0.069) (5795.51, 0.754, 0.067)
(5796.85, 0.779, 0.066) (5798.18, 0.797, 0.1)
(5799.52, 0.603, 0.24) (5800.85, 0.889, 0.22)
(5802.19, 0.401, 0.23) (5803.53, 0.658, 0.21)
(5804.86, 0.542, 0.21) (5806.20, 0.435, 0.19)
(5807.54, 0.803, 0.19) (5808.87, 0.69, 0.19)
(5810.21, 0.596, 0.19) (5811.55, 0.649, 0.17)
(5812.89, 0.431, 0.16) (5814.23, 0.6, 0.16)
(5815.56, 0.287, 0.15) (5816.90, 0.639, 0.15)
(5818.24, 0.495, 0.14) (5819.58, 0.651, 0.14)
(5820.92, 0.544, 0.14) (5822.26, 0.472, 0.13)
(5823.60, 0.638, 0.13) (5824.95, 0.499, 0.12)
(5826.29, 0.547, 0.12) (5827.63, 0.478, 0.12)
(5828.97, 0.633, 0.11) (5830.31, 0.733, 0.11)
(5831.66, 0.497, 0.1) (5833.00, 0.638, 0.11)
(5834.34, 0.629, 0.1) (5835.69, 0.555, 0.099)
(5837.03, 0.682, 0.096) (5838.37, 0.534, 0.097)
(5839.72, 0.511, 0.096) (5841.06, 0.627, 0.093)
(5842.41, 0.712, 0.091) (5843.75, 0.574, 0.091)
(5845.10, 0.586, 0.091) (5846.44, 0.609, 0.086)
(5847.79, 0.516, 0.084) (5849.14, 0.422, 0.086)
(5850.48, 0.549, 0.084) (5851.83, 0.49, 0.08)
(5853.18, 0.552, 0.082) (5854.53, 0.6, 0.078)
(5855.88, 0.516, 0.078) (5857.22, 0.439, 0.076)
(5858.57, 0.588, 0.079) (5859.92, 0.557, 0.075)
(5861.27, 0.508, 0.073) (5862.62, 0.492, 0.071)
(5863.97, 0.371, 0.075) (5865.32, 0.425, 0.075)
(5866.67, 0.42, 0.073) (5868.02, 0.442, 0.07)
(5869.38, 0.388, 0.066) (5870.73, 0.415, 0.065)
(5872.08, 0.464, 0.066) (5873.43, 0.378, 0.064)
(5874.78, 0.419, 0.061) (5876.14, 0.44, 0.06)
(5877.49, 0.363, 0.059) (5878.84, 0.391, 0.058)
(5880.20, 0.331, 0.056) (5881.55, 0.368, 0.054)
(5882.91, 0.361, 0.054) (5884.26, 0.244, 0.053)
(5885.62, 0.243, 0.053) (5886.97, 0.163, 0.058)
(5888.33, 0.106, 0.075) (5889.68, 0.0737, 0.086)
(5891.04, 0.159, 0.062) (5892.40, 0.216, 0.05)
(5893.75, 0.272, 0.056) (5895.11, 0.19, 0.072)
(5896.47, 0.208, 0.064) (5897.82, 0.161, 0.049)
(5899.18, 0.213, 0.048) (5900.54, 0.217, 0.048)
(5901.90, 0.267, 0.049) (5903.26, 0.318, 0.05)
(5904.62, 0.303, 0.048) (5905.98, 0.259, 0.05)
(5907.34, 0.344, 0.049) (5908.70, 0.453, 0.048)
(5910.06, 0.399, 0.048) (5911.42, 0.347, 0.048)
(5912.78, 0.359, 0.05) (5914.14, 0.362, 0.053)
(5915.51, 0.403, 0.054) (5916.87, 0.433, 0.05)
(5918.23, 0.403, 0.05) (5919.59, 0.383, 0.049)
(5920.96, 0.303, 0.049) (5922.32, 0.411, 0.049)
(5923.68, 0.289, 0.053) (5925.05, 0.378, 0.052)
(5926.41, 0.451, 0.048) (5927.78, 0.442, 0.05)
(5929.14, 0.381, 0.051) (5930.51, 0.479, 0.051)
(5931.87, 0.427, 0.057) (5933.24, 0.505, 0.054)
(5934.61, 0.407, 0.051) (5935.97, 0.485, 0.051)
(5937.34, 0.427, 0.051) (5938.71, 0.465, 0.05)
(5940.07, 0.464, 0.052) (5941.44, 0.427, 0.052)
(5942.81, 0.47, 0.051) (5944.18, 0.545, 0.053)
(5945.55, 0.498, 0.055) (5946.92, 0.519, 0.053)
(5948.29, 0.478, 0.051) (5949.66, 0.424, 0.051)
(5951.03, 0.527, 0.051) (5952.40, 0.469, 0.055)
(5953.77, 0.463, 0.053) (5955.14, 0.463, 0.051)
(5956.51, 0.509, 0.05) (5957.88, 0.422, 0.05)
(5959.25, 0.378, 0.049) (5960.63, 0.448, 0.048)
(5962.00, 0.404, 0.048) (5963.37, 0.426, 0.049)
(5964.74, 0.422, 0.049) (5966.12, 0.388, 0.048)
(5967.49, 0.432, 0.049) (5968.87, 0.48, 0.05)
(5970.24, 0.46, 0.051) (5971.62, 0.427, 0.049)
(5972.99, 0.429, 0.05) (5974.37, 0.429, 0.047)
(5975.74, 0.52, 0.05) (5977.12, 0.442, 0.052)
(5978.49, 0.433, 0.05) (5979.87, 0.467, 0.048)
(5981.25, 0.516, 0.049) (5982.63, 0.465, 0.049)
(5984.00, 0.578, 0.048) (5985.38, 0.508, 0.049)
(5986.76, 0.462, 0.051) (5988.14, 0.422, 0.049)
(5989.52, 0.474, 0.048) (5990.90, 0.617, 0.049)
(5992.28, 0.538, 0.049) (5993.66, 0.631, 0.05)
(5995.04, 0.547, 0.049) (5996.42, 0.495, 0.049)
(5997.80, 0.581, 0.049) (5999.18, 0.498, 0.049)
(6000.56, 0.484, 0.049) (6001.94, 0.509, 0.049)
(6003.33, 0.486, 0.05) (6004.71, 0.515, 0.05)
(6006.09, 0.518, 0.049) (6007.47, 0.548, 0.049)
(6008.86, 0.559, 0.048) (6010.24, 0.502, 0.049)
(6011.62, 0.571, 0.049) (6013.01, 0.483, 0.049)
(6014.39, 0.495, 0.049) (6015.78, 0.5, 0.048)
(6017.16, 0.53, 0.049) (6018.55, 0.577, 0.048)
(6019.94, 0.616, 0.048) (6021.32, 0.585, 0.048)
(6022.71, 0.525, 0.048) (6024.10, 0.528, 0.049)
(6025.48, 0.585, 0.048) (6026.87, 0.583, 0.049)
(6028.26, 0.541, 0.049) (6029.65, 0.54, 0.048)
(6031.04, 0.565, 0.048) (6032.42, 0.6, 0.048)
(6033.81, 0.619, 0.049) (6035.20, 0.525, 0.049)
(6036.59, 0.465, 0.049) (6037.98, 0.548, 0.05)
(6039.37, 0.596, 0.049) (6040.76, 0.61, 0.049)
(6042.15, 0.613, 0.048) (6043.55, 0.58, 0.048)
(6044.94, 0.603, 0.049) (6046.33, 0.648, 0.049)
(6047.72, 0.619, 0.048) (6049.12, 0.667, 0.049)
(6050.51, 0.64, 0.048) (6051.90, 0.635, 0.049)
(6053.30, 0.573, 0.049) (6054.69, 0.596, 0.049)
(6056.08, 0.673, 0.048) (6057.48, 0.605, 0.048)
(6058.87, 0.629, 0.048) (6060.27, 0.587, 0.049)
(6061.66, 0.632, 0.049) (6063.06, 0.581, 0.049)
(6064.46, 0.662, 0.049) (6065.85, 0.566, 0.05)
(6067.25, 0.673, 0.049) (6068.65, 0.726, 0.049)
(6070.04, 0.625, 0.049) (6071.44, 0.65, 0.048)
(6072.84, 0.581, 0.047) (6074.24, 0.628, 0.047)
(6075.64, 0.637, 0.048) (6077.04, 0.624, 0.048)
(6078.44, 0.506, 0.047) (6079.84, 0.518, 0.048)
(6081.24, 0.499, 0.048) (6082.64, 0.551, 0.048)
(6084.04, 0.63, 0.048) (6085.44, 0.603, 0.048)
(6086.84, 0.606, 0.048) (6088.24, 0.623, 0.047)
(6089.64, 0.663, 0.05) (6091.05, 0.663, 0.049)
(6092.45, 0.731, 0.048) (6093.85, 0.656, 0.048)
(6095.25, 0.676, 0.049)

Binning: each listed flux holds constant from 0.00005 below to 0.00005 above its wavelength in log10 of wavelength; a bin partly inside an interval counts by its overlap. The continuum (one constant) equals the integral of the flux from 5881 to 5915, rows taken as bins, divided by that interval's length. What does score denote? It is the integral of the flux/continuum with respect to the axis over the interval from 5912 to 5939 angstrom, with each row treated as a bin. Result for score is 42 angstrom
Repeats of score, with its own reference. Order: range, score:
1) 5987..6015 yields 55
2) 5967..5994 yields 49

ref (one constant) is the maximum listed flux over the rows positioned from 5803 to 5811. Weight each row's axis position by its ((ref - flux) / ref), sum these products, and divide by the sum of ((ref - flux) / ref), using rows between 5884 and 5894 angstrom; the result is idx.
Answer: 5889.0 angstrom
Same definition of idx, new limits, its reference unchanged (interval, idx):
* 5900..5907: 5903.2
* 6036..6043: 6038.9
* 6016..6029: 6022.7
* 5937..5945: 5940.6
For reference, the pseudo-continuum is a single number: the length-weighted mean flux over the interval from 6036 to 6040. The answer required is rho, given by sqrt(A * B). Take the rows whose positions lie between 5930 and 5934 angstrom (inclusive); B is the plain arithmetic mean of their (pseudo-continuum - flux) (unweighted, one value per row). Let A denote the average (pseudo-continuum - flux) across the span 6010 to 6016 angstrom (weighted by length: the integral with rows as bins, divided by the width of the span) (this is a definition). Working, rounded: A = 0.03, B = 0.07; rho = 0.04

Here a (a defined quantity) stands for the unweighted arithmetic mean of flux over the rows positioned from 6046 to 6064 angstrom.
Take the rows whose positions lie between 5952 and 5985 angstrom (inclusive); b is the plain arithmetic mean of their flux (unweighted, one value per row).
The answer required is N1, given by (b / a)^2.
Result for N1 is 0.5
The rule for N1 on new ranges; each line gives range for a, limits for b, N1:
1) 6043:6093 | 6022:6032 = 0.8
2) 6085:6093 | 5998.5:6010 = 0.6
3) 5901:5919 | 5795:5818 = 3.0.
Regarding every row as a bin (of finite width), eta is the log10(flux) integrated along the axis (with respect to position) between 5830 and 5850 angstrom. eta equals -4.7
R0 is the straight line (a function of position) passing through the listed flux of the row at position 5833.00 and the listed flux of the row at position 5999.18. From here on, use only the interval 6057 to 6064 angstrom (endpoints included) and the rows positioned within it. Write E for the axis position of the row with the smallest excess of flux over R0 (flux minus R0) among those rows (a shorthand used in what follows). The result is 6063.06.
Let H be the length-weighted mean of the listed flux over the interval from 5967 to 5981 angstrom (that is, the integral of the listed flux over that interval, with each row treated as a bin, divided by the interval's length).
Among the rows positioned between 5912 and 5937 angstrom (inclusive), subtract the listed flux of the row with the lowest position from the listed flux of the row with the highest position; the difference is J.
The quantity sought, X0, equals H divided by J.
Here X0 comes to 4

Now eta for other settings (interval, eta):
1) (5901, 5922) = -9.6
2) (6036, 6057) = -4.6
